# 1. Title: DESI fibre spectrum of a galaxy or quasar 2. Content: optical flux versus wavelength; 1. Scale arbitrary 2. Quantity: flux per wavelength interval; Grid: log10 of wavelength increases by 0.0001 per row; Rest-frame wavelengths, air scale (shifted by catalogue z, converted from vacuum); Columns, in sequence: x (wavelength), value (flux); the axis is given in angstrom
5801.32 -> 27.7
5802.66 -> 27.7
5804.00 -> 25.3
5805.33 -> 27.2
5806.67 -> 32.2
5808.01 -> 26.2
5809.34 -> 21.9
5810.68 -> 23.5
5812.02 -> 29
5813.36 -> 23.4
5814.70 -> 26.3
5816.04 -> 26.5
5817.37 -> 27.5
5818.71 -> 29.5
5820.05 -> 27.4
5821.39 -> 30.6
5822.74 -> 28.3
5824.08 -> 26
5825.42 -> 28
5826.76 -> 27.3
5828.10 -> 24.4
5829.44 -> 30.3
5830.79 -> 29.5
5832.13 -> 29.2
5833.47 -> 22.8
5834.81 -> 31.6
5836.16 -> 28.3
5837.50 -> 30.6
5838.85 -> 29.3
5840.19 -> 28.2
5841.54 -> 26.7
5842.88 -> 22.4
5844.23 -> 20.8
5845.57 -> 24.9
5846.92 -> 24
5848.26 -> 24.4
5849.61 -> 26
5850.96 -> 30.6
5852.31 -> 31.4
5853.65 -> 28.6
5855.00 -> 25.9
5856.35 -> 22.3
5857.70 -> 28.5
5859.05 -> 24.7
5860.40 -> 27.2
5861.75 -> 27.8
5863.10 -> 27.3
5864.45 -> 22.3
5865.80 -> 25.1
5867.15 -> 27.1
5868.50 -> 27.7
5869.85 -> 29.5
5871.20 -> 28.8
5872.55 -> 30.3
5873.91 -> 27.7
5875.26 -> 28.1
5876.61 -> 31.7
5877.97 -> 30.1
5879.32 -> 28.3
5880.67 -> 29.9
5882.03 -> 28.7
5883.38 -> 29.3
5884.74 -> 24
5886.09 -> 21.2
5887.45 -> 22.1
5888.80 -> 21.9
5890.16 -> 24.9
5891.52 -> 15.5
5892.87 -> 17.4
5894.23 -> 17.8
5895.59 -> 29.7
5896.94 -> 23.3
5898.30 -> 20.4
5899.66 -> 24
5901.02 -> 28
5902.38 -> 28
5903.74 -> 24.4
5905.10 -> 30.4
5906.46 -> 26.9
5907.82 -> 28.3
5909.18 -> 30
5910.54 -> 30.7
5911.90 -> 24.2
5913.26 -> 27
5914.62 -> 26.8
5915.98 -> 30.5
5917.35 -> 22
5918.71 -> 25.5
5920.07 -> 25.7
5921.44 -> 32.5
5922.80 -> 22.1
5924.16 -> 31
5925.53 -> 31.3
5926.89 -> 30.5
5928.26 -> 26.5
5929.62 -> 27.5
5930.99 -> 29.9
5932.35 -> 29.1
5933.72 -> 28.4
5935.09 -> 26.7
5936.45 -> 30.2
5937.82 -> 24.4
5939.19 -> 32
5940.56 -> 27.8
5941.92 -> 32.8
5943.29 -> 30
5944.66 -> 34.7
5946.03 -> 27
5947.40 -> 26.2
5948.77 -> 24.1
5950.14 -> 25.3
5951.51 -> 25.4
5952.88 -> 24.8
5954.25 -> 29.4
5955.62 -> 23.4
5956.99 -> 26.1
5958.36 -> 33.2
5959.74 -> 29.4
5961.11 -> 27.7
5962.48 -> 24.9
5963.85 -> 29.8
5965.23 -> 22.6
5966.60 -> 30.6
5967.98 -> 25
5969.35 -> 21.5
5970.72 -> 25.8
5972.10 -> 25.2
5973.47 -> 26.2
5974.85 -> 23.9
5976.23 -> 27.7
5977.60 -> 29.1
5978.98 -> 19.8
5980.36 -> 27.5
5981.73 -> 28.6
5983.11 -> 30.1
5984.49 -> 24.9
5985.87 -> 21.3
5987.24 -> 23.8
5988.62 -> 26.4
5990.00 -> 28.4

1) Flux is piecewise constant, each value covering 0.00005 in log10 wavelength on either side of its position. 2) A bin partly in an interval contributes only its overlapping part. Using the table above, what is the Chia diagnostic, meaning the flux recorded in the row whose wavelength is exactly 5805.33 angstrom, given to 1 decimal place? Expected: 27.2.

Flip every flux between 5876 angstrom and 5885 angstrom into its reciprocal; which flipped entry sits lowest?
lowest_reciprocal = 0.0315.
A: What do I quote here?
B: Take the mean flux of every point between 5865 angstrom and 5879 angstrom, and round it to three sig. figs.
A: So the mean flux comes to 28.6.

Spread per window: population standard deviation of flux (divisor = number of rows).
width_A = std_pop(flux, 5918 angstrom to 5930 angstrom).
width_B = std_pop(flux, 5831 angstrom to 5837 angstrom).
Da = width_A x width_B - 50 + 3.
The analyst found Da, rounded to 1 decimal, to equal -36.5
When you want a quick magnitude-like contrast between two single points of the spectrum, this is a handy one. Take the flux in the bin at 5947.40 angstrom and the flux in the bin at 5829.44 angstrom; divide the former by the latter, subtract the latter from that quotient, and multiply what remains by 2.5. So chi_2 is -73.6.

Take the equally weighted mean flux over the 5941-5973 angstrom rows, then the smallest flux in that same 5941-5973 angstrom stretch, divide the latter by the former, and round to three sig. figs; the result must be 0.791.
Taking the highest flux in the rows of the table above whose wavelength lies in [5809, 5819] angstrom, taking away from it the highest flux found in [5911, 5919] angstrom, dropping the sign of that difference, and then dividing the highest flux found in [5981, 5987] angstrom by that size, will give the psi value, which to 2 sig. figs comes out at 30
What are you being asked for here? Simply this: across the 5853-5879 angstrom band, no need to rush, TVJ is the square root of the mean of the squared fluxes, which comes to 27.5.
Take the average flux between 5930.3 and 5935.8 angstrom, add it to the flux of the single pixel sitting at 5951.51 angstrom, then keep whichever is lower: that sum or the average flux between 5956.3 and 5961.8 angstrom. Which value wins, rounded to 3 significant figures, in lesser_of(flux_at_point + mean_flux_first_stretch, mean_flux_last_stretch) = 29.1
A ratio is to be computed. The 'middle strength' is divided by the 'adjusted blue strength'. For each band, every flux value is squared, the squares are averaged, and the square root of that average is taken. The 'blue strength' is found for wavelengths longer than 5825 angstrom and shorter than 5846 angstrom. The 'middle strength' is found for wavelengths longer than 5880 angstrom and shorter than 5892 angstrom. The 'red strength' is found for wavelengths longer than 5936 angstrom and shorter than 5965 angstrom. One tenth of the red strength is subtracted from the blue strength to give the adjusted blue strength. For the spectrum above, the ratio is 1.00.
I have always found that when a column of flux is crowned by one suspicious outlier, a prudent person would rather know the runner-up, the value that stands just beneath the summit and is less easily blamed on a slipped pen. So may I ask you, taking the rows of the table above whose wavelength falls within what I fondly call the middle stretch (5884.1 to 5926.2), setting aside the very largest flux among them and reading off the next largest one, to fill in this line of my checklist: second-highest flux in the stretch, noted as 31.3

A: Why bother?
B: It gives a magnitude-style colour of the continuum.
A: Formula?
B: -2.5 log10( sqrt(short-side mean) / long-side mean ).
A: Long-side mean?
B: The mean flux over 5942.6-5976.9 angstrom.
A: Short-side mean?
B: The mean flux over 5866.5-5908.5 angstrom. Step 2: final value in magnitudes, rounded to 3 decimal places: 1.802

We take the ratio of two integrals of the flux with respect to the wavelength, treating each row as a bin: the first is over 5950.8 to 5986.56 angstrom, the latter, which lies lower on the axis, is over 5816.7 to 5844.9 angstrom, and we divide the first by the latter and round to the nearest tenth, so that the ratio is 1.2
